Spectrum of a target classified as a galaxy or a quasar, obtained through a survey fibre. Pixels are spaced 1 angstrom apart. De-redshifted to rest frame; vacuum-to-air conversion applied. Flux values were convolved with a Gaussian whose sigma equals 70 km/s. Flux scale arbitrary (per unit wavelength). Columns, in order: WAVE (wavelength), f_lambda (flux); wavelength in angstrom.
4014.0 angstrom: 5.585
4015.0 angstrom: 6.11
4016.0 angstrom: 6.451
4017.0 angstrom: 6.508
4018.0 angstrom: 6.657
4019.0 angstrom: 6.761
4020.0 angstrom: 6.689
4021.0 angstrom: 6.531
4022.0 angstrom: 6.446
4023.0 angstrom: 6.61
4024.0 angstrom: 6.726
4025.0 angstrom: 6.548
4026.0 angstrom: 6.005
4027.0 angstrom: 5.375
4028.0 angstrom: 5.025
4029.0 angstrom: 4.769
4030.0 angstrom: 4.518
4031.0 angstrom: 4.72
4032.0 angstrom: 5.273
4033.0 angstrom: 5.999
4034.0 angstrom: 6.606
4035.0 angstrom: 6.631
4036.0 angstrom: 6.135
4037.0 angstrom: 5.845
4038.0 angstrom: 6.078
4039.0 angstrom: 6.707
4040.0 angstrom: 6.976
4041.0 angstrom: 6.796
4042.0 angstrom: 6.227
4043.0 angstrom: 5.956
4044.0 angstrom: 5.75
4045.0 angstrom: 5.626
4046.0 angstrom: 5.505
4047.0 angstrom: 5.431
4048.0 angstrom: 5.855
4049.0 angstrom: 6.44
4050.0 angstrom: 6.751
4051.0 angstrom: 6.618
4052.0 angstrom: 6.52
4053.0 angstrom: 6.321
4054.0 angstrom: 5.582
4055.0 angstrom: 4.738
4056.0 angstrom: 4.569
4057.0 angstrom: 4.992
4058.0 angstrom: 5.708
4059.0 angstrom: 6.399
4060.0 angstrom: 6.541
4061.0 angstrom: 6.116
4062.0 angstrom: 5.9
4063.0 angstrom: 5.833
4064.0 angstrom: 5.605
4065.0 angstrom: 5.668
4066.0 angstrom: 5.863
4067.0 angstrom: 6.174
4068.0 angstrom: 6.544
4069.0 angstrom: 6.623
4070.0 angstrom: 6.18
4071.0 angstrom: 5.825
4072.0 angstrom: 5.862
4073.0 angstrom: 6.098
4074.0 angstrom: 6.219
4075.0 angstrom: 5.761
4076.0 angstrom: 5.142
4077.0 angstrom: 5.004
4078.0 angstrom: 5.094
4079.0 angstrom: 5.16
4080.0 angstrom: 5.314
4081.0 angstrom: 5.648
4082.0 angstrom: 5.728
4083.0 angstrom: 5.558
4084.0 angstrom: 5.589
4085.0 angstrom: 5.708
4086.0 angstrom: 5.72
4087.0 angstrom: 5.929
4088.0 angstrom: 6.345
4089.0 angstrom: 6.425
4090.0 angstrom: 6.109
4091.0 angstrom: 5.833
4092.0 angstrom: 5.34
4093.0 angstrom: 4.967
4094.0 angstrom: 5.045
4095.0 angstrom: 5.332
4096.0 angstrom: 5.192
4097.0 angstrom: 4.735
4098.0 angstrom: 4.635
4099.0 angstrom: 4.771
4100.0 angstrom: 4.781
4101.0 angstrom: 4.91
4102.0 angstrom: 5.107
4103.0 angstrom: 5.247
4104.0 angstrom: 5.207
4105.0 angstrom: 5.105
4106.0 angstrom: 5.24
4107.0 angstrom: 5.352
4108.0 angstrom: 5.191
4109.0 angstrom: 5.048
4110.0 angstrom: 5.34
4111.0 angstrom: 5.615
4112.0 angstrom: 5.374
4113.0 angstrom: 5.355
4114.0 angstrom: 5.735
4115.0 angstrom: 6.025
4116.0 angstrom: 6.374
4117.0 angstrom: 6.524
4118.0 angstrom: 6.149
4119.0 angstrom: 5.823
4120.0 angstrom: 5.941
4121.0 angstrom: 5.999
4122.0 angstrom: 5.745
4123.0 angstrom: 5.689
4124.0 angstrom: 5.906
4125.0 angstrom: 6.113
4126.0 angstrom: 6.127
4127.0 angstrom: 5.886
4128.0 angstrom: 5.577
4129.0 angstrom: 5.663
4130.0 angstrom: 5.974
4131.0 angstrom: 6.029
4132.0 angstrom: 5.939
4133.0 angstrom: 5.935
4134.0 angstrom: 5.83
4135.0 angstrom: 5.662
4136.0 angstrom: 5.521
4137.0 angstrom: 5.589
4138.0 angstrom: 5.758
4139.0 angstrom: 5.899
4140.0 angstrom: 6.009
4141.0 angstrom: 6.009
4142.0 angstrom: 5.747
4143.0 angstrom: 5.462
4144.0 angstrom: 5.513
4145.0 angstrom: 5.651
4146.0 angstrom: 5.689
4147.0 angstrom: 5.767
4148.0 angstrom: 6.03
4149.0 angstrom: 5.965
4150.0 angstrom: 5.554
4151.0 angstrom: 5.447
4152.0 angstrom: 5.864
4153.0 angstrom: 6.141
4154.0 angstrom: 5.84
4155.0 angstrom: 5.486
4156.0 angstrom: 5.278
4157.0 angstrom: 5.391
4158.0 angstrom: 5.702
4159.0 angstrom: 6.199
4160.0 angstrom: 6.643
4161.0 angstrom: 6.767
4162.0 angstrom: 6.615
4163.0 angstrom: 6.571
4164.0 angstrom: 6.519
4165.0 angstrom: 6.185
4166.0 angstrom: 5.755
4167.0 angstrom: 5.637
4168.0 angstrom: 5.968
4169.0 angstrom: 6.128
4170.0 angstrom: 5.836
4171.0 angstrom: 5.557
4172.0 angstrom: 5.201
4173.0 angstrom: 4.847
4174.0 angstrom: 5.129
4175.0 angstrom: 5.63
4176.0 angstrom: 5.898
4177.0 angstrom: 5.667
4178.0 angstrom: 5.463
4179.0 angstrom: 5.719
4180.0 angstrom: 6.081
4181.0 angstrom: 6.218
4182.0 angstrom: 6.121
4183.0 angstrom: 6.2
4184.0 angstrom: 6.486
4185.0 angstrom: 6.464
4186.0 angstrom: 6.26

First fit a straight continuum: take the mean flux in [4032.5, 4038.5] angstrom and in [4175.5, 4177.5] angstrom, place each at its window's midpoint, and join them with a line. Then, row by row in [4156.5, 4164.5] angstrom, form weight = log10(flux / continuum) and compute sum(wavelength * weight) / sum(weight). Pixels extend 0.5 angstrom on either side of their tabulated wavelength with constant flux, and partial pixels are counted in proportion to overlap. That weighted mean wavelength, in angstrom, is 4162.4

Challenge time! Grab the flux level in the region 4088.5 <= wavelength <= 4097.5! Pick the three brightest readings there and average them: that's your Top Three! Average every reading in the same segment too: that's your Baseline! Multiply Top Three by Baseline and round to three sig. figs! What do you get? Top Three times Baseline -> 33.3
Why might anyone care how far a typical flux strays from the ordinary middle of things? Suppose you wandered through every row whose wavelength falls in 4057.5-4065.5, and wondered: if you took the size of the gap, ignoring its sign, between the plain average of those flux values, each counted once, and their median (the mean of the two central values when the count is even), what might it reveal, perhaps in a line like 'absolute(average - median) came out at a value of 0.10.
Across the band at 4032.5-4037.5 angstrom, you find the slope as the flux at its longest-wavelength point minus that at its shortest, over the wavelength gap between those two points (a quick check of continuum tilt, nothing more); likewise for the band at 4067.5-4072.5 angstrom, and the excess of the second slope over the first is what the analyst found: -0.13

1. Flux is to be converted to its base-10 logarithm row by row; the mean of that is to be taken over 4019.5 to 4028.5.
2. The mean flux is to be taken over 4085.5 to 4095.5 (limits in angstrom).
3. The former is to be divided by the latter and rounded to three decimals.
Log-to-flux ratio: 0.139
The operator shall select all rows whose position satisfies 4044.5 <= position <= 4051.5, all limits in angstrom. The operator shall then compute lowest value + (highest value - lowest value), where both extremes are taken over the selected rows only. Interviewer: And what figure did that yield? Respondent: 6.8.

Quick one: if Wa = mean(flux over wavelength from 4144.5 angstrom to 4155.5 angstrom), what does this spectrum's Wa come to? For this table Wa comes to 5.77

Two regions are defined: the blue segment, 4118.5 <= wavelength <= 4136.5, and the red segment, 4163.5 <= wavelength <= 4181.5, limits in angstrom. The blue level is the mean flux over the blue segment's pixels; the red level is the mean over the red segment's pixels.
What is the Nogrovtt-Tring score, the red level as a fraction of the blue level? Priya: 0.98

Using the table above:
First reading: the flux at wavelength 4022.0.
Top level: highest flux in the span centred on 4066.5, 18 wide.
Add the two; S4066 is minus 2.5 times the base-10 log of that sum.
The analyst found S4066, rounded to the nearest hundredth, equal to -2.79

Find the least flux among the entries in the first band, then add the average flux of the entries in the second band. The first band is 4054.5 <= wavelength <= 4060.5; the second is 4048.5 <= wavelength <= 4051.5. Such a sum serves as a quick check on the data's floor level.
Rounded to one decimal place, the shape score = 11.2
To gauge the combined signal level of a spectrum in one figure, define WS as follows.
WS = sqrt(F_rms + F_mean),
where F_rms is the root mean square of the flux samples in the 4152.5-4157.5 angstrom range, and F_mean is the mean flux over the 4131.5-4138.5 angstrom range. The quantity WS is 3.37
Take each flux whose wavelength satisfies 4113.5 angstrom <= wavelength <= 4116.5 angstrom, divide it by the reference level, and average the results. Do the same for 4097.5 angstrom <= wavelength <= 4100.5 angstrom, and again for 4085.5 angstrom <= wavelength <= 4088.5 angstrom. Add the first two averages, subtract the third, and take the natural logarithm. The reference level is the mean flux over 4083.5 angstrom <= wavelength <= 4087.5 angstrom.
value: -0.18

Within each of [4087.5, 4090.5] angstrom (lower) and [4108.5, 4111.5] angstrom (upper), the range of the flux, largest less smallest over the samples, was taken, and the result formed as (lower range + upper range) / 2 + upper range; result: 1.01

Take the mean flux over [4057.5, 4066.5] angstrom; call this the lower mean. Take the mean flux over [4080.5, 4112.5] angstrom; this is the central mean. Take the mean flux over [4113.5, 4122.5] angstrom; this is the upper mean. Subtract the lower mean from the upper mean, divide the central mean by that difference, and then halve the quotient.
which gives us 35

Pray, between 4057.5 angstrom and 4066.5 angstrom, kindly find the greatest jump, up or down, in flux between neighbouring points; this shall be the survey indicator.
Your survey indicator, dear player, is 0.69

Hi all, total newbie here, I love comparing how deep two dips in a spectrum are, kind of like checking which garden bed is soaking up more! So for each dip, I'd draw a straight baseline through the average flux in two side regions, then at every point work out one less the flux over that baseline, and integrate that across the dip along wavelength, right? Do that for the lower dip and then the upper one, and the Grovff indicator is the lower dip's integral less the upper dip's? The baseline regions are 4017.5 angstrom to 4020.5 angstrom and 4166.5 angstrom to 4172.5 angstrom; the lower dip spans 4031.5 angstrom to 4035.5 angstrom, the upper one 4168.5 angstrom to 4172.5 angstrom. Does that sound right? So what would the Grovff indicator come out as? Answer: 0.3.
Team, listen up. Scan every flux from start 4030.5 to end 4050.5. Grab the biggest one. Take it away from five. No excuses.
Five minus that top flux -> -1.98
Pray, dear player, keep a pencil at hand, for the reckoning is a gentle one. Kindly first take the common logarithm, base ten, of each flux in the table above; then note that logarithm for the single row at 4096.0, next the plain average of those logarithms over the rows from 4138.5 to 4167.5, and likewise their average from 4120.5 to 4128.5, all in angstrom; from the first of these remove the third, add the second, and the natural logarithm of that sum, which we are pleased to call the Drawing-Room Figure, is -0.33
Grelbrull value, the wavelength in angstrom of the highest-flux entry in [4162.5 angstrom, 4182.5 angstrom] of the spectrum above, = 4163.0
